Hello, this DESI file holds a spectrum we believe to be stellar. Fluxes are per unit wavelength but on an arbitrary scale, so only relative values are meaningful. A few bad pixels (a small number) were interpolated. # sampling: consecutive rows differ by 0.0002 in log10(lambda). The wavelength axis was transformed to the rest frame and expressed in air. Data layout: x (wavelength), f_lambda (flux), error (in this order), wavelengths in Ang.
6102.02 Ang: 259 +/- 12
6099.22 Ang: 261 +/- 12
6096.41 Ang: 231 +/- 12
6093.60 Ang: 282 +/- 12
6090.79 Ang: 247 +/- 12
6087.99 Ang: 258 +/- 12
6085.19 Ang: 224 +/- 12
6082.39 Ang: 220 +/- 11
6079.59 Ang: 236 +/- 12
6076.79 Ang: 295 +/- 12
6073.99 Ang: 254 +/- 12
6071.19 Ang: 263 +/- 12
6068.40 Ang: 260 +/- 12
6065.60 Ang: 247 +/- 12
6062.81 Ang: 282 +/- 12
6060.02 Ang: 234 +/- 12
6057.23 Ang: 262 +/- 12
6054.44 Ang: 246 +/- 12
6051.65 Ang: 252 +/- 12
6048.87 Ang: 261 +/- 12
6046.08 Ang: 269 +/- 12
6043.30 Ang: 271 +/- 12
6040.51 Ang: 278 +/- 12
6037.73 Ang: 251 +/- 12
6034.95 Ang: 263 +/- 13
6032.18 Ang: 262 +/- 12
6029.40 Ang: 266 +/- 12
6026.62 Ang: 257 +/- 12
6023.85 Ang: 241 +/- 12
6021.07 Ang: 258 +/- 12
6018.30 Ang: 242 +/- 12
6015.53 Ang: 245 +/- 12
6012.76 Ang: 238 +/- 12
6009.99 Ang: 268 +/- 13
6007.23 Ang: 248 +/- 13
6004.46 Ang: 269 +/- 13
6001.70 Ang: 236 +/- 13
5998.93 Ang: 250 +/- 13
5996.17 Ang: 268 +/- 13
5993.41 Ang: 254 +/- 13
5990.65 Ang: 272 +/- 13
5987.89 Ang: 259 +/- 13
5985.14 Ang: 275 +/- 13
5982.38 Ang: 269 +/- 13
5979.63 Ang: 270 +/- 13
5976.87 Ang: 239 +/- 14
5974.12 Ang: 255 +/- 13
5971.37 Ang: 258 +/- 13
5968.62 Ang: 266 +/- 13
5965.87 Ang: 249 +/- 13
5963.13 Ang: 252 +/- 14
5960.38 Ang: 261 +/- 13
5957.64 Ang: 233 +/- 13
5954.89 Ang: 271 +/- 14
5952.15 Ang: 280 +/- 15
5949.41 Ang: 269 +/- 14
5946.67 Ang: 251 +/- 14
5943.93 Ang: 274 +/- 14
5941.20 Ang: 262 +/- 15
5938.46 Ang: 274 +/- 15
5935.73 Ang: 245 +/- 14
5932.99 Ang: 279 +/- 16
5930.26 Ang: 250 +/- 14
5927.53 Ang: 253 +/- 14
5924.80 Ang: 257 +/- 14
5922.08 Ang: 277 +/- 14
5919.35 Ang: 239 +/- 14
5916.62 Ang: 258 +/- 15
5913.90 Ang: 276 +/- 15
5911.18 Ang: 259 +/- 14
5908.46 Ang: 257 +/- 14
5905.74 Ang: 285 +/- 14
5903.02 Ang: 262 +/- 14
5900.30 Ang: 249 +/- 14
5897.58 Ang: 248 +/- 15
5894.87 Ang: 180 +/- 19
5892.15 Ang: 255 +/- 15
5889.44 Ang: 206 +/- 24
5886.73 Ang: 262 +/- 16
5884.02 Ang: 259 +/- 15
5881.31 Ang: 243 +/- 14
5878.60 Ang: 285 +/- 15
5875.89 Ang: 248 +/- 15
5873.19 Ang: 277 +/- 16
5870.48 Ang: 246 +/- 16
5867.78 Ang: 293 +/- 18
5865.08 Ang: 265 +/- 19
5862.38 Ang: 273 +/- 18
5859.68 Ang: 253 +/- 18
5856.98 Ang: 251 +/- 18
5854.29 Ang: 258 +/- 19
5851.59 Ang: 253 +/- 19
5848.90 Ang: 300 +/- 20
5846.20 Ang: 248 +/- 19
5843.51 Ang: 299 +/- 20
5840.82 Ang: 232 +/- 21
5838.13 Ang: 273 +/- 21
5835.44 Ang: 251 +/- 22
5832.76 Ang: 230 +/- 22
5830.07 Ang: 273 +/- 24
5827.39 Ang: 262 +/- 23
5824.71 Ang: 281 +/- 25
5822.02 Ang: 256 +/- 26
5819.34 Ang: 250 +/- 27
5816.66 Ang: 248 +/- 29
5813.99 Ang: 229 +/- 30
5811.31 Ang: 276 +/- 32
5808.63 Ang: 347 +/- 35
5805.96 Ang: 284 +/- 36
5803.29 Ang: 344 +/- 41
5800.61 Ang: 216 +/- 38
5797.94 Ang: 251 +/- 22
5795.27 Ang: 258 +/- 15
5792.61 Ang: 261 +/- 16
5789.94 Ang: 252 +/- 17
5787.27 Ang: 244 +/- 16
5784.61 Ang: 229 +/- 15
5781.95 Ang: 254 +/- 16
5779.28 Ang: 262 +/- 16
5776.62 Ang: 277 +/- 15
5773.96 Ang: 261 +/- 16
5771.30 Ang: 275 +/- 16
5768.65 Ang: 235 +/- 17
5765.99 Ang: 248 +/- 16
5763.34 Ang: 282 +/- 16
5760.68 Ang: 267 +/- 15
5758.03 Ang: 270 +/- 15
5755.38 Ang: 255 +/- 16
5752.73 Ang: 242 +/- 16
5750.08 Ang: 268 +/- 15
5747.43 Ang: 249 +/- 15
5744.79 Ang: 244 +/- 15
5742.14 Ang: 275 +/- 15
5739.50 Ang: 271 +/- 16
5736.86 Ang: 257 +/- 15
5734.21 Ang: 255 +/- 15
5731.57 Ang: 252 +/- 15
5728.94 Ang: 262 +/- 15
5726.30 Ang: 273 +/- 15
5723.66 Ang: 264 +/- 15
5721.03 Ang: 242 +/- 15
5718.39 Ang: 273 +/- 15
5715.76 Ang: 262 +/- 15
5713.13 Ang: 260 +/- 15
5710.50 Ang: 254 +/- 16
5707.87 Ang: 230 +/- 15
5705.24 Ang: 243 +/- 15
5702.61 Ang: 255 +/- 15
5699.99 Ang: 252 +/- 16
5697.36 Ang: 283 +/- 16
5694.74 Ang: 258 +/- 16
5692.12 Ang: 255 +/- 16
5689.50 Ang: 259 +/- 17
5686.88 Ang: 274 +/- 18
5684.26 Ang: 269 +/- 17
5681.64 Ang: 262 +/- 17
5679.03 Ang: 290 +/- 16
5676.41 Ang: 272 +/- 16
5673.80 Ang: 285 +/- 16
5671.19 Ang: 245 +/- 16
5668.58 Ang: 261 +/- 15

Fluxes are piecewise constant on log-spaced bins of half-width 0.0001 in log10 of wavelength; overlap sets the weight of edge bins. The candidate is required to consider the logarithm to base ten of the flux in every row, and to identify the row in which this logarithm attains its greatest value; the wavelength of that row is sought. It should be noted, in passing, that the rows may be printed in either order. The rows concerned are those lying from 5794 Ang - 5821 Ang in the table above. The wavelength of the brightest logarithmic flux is 5808.63 Ang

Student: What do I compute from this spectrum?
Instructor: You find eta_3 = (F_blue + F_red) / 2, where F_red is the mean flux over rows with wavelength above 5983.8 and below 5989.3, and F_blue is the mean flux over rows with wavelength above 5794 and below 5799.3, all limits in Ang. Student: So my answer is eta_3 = 261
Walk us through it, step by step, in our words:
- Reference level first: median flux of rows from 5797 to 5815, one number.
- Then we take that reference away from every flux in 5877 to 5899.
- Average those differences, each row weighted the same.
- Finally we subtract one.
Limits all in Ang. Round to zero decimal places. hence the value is -35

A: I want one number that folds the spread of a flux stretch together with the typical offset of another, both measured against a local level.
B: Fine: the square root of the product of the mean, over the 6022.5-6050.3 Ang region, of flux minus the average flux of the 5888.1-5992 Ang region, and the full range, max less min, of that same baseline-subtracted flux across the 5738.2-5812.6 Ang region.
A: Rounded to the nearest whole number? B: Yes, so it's 25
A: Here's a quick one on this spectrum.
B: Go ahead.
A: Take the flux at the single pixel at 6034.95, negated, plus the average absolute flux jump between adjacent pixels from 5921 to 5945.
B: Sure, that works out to -245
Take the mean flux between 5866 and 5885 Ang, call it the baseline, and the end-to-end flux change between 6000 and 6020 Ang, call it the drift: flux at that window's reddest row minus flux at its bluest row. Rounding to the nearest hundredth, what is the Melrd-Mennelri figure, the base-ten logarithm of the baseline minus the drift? 2.41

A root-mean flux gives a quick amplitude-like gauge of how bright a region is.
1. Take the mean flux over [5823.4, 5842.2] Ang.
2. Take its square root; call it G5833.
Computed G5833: 16.0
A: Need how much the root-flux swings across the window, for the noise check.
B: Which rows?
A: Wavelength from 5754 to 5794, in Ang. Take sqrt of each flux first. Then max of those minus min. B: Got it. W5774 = 1.7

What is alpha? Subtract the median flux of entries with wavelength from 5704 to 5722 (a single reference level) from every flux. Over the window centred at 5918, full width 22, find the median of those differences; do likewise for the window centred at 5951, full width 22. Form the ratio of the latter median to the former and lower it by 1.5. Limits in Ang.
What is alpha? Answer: 1.8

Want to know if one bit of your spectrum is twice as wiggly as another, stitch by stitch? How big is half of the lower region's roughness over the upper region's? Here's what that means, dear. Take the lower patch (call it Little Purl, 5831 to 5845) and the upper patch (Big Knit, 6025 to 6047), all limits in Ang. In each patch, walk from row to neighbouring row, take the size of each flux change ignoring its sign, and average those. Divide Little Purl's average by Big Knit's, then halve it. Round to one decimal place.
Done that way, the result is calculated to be 2.1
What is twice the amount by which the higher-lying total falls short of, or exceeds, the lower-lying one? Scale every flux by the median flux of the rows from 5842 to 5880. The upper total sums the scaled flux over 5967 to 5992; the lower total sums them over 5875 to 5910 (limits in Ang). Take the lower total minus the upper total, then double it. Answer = 7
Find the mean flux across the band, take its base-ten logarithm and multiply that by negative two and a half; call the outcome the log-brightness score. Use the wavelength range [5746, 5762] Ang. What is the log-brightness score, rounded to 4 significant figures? -6.031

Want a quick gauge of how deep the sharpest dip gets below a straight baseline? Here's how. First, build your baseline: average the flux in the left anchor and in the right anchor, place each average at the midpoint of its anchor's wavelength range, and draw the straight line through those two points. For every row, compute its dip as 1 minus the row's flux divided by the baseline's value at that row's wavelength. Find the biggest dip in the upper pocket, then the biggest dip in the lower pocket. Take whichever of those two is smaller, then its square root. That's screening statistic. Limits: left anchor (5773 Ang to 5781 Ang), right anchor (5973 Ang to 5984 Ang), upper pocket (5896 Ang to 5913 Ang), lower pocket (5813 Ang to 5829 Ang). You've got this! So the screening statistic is 0.228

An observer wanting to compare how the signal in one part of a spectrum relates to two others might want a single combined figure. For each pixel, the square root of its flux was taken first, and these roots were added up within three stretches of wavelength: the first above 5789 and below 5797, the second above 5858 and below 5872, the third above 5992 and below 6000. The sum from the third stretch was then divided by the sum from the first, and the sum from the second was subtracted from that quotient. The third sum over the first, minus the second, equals -81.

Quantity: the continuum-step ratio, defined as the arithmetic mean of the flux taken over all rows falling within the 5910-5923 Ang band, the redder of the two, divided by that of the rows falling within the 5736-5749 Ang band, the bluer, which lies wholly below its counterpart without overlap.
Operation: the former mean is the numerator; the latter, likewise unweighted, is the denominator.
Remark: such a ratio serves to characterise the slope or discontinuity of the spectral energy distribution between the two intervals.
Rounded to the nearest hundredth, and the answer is 1.01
